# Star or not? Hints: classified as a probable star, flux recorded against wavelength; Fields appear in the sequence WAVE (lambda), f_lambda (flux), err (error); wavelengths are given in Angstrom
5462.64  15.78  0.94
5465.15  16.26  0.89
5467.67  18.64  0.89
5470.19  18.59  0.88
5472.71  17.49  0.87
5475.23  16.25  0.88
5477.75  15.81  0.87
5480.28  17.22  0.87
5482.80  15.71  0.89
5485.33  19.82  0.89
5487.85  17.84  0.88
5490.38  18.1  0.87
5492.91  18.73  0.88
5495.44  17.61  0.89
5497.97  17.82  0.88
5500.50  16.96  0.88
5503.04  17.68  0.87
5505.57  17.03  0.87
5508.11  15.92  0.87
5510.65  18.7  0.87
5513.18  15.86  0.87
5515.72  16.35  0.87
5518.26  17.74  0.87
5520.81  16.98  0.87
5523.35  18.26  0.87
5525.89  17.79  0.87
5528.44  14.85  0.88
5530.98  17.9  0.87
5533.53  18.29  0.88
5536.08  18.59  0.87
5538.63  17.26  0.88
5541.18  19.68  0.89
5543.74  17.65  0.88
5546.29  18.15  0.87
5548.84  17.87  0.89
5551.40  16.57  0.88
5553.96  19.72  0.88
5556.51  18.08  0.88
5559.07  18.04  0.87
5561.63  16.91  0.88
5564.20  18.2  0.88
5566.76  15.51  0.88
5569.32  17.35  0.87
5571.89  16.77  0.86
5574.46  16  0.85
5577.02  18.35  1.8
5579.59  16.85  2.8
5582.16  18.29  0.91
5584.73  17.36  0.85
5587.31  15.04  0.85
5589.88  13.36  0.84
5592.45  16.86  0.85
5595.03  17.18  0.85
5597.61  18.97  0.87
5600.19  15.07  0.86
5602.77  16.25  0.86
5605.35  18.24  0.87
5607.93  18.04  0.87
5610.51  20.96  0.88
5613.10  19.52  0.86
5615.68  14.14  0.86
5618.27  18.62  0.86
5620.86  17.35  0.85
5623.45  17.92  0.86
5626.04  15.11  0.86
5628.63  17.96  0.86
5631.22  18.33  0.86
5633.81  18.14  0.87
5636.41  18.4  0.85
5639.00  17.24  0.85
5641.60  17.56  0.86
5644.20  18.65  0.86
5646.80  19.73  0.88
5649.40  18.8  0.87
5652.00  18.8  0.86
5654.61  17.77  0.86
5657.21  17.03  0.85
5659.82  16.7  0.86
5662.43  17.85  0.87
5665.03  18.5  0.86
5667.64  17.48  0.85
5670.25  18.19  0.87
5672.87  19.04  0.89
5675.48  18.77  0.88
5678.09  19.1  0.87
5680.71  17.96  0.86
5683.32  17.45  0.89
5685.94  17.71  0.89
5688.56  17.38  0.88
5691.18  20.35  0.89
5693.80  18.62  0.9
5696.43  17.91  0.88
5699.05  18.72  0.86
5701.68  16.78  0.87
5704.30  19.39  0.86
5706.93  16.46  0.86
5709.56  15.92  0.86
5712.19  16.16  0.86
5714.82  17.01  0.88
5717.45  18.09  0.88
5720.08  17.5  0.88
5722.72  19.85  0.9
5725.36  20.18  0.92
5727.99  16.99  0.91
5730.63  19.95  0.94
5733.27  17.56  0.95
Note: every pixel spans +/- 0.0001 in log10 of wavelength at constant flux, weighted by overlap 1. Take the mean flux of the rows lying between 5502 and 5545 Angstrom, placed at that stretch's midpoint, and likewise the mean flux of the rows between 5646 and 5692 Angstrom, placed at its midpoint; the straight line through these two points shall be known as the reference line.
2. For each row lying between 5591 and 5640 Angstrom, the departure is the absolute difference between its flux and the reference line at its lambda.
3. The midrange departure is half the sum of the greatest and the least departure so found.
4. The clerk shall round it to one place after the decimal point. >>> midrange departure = 1.9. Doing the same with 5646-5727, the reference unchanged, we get 1.3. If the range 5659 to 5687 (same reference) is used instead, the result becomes 0.8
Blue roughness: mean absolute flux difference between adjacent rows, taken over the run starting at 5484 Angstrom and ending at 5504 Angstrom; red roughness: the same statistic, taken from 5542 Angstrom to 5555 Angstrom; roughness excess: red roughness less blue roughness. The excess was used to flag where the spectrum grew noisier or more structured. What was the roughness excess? 0.48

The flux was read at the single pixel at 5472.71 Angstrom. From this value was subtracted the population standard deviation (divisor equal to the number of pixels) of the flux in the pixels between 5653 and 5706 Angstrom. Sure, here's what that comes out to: 16.6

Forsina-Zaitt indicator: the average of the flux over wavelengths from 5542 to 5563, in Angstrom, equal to 17.9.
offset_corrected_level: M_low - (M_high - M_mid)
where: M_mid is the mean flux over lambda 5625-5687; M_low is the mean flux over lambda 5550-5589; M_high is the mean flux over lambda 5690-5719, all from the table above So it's 17.5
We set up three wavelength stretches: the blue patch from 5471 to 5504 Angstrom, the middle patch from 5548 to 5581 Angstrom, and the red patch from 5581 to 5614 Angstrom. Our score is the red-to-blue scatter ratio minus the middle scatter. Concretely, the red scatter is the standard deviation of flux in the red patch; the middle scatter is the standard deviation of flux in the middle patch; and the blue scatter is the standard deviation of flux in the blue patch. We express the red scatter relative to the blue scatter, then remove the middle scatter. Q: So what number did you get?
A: 0.7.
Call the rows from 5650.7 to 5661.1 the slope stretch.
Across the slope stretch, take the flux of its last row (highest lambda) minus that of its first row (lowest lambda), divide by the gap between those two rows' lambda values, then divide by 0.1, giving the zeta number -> -2.7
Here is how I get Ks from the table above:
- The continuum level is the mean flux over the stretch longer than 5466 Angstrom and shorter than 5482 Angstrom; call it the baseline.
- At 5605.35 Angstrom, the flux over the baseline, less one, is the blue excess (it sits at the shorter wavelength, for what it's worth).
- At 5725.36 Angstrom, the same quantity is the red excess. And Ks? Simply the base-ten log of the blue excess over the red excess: -0.5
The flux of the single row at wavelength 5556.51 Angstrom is 18.08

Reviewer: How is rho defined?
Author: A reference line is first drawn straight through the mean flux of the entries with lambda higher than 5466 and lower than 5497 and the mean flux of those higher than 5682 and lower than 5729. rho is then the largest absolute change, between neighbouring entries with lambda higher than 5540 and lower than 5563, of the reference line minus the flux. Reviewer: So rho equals 3.1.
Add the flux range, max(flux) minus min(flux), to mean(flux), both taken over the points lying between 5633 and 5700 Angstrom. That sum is 21.9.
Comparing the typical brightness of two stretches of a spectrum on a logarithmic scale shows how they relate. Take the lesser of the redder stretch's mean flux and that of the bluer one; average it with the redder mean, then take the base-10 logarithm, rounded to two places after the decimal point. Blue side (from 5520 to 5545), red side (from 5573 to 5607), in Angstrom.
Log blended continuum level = 1.22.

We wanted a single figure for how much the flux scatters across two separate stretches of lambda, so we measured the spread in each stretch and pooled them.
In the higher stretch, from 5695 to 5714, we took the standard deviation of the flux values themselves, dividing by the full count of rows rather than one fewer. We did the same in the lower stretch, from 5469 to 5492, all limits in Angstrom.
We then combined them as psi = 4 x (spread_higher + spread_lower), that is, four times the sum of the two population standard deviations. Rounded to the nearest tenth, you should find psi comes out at 10.1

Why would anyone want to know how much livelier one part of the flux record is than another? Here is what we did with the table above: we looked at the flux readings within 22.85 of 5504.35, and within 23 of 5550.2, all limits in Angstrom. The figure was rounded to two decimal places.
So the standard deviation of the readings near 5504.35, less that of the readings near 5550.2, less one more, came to -1.14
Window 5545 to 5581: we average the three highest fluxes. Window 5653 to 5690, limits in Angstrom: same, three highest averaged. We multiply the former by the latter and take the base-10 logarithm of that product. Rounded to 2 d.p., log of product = 2.55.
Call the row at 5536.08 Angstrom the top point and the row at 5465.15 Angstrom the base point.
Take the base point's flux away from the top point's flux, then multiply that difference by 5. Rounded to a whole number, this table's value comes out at 12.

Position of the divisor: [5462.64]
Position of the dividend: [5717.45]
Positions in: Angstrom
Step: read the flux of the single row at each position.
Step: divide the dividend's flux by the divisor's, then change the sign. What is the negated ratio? -1.15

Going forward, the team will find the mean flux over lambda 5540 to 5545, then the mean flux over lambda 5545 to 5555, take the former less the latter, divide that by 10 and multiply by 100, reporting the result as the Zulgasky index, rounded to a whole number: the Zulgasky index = 6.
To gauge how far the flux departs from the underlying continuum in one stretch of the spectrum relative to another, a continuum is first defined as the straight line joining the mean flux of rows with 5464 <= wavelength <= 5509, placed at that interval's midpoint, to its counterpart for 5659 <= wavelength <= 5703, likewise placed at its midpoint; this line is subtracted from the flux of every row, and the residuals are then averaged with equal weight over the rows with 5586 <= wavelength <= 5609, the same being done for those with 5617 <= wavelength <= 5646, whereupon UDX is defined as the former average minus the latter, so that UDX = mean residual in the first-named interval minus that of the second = -1.1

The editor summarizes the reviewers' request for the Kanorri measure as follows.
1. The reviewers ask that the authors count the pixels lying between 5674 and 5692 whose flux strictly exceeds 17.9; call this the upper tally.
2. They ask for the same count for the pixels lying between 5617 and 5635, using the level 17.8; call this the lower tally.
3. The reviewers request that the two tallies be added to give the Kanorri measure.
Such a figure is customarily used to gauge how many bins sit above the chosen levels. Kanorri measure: 9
